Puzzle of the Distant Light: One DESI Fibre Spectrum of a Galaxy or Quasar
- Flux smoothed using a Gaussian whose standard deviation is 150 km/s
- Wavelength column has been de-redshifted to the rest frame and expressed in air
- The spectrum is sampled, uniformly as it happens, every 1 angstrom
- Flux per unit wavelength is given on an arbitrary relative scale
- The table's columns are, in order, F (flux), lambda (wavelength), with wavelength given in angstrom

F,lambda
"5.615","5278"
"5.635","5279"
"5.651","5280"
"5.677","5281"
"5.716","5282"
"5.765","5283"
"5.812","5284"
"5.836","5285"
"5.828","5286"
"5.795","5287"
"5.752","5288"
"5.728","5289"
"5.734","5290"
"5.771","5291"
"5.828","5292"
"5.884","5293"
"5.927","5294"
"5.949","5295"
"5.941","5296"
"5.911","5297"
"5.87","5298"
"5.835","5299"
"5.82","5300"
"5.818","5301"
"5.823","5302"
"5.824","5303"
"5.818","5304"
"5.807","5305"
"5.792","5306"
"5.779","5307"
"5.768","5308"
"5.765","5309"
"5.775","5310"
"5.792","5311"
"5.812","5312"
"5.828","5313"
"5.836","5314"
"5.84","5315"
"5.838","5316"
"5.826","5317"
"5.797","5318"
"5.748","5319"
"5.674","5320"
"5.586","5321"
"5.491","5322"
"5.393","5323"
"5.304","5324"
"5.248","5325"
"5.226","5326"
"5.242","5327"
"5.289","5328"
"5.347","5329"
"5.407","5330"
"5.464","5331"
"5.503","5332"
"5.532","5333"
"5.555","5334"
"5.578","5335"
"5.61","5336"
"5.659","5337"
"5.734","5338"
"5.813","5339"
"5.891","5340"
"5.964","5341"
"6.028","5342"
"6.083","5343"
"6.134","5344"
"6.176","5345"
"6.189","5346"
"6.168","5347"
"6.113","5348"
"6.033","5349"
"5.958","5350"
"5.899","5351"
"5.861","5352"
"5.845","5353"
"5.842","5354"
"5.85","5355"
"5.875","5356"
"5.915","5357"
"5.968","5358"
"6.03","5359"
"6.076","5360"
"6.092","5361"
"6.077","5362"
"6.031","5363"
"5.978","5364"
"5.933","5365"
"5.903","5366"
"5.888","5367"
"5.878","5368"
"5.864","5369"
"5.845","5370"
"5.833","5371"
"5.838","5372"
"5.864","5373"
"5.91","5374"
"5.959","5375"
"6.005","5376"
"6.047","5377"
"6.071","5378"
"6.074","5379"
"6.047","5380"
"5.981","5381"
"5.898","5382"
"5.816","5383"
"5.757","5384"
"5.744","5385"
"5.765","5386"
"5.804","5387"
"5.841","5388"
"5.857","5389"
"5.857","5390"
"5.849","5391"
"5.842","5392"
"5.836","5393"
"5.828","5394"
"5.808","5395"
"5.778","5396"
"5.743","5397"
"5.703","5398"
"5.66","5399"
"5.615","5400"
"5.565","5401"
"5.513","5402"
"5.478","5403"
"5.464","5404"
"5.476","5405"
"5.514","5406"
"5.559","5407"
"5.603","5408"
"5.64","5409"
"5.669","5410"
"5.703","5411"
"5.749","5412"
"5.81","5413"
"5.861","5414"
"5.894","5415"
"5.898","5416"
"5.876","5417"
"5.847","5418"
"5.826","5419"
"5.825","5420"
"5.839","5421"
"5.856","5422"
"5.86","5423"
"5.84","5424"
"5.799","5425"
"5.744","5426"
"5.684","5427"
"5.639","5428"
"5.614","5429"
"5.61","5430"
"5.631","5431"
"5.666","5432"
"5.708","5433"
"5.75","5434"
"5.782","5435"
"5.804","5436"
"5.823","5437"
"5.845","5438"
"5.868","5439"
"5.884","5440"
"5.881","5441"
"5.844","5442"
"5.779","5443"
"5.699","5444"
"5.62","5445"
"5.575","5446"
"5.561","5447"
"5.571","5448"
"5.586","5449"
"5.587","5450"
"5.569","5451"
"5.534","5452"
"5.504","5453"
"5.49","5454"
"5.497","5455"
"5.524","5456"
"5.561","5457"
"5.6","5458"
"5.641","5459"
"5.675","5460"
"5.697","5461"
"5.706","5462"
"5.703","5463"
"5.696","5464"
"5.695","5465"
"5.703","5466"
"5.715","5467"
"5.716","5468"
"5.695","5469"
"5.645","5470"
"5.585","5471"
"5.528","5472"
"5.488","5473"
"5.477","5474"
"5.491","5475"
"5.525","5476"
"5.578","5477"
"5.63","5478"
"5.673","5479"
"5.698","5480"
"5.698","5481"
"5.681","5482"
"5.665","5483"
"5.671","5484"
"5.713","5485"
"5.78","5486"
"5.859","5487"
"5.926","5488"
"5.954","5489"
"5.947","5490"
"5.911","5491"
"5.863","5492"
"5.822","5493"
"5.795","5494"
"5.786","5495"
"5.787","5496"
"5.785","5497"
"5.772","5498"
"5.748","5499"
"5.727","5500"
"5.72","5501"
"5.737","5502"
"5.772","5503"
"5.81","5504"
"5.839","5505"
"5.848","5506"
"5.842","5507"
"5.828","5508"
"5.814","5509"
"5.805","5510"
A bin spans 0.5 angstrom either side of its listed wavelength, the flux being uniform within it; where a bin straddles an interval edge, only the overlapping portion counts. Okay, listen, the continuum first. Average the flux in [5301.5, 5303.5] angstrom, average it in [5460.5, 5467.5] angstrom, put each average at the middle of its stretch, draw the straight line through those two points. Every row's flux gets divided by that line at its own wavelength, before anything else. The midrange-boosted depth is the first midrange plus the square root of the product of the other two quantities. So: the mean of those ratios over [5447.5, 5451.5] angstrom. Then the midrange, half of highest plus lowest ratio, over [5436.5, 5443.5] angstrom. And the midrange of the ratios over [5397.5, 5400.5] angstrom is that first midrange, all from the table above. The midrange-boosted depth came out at 1.98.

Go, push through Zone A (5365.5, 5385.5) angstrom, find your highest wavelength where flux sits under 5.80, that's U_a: 5385 angstrom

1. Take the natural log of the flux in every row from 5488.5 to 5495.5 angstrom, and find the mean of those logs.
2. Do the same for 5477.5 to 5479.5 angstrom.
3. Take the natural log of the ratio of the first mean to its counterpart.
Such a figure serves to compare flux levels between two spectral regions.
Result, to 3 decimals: 0.021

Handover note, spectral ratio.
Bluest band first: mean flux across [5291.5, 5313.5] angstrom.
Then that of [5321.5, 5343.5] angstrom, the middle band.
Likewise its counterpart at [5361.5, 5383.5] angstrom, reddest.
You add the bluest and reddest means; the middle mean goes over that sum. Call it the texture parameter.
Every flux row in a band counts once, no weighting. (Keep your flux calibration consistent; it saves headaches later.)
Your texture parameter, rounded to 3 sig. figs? 0.472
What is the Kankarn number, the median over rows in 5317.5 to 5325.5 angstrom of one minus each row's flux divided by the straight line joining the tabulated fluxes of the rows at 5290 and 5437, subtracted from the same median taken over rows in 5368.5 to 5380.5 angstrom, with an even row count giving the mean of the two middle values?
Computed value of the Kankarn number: -0.063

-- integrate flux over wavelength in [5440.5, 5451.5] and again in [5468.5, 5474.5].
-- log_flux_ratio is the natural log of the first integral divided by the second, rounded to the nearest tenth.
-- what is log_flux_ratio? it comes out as 0.6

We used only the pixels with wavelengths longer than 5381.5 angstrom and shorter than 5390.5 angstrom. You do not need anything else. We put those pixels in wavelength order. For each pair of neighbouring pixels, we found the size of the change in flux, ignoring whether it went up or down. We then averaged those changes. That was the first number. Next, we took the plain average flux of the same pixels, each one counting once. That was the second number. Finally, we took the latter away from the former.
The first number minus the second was -5.78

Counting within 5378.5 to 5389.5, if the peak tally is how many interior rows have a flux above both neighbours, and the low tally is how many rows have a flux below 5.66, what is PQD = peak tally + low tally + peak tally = 0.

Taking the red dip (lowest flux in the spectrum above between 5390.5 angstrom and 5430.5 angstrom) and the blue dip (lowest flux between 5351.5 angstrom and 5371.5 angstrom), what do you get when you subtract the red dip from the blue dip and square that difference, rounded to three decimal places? 0.136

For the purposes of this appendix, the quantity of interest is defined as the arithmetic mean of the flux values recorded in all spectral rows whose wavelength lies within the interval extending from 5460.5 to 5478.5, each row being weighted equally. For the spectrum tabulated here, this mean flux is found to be 5.63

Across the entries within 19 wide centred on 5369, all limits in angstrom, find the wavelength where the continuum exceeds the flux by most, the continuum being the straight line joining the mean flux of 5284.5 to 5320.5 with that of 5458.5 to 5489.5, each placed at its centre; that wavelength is 5371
